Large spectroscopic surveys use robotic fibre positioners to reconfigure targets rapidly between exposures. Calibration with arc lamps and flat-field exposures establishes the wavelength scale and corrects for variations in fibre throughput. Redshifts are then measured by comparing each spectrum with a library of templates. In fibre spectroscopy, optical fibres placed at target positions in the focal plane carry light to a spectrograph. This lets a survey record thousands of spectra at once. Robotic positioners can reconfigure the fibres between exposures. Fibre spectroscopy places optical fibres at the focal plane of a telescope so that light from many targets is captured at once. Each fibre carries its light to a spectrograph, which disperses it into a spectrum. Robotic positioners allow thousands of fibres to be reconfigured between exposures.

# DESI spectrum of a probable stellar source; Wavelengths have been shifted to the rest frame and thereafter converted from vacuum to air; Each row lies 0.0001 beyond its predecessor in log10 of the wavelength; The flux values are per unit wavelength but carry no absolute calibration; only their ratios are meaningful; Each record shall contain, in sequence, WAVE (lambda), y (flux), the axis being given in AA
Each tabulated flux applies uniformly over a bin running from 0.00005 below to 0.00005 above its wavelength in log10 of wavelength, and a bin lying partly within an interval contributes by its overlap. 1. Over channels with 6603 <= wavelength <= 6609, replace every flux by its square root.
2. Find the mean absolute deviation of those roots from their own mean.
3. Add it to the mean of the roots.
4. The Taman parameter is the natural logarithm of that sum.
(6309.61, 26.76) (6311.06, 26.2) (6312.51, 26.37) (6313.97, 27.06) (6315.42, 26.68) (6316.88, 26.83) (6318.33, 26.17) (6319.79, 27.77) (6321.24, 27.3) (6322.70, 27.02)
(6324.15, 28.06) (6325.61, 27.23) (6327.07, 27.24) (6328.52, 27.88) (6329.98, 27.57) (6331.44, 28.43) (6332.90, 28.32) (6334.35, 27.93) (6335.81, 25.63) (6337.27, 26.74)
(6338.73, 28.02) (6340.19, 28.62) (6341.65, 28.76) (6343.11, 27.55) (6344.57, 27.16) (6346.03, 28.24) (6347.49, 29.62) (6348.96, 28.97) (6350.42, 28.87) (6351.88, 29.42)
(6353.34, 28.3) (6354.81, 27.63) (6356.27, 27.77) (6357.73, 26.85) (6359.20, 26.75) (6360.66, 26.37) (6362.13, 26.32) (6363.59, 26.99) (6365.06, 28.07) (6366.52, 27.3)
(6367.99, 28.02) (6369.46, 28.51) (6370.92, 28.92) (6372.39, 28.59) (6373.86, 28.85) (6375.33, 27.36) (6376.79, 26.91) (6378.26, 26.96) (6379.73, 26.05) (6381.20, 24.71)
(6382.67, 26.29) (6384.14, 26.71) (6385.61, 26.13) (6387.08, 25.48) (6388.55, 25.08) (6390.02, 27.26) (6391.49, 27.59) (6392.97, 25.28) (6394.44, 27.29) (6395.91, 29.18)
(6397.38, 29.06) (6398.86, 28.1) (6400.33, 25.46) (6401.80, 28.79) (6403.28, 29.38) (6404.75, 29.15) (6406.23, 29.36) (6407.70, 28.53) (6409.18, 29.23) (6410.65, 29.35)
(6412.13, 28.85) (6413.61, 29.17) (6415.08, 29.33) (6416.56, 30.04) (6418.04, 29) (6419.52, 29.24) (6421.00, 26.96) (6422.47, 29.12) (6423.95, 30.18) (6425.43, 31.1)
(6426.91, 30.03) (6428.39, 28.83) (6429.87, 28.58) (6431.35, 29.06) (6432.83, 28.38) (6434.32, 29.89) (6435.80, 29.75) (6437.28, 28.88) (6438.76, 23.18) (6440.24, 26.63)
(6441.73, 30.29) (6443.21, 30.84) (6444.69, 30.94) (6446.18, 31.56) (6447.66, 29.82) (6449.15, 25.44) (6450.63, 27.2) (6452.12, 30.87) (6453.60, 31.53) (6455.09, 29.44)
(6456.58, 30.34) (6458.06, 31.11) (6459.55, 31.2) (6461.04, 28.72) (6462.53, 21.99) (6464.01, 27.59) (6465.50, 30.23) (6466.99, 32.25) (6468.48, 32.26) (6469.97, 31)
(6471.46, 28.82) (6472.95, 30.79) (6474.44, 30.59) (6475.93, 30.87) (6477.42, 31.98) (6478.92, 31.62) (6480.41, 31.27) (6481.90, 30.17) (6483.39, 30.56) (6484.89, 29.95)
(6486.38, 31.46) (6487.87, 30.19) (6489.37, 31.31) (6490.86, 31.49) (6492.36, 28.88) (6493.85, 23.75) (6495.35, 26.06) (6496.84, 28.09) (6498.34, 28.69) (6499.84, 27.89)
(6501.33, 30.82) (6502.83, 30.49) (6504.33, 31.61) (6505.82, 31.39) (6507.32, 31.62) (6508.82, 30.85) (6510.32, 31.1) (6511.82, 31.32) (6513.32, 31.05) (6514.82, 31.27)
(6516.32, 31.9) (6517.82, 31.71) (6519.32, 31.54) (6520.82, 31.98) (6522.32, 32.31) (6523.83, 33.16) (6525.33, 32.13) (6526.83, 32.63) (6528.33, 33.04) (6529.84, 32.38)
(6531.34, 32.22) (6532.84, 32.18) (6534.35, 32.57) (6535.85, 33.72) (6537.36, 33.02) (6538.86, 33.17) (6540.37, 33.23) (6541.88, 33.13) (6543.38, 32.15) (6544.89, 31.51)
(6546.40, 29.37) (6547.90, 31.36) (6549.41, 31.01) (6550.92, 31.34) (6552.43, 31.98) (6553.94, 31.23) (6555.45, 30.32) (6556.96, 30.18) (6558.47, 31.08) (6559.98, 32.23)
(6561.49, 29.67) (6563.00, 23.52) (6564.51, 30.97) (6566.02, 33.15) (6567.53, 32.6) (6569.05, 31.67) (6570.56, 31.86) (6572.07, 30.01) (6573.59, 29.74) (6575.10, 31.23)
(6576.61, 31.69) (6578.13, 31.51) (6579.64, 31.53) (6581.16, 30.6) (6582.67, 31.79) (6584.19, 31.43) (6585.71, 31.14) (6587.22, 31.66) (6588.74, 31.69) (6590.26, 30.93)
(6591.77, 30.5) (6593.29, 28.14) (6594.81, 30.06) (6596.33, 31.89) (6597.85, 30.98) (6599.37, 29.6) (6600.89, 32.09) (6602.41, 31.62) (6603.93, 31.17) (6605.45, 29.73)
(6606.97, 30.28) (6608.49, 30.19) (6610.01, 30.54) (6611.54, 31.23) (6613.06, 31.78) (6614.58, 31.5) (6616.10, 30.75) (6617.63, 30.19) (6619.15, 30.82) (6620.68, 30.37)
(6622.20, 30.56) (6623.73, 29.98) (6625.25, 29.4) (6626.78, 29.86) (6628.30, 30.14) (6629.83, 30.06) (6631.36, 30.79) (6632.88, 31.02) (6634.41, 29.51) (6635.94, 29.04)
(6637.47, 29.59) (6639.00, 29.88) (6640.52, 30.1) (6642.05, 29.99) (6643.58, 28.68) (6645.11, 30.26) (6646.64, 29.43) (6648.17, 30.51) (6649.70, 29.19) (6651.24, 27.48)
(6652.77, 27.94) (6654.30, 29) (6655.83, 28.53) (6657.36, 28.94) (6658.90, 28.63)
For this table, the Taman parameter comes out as 1.71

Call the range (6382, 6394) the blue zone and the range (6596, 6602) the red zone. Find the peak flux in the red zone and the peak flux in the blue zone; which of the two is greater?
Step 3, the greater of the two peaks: 32.1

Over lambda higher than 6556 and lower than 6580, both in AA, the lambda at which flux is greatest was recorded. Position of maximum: 6566.02 AA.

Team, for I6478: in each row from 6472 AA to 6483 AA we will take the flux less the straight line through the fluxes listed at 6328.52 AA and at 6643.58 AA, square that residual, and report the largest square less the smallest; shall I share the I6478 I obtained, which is 10.2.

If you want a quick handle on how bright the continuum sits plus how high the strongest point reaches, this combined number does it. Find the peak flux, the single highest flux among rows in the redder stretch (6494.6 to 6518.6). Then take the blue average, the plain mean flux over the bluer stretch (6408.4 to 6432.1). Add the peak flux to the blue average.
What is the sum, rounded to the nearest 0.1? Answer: 61.2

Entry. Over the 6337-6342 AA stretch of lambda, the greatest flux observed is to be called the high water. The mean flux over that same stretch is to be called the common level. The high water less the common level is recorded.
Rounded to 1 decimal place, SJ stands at 0.7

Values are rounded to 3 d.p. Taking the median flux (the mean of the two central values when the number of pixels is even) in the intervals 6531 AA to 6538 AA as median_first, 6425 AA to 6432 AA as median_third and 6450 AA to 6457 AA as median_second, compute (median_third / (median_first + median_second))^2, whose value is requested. 0.213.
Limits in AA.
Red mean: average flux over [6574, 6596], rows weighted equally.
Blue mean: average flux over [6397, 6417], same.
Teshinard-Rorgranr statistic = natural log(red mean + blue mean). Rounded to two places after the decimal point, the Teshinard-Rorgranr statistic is 4.09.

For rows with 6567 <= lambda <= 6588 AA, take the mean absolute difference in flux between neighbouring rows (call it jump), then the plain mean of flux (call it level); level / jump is 47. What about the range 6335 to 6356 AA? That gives 36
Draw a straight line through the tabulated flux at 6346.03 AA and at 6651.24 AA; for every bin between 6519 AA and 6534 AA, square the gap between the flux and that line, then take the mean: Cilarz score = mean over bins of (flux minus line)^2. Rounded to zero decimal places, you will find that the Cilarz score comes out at 21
